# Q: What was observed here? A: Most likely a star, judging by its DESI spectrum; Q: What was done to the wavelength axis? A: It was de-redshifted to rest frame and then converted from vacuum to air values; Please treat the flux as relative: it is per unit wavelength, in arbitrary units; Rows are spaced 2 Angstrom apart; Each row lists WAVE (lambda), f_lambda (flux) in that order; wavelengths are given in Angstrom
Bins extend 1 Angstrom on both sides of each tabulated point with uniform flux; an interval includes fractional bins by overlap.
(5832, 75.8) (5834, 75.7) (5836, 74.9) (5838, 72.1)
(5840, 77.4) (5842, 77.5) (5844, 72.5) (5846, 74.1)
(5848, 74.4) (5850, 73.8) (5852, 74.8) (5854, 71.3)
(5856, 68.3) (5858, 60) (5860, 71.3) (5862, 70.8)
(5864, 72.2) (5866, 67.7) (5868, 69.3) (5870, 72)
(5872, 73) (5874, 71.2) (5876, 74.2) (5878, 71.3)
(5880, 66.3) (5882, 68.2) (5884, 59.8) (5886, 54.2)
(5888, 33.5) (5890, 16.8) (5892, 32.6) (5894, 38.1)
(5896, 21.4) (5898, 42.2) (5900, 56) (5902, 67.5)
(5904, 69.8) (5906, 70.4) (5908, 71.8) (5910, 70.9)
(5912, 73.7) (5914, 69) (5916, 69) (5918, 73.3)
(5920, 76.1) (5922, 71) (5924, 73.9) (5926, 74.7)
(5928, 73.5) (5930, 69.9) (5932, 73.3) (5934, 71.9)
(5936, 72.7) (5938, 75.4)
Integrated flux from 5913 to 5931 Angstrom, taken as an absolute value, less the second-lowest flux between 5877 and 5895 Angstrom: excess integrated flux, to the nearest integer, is 1268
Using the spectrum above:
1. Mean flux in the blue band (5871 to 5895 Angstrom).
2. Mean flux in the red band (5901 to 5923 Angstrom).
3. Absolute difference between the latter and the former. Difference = 16.2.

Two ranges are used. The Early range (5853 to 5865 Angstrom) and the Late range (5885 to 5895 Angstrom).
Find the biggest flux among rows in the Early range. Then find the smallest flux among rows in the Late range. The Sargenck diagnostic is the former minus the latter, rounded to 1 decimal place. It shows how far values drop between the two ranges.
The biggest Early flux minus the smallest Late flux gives 55.4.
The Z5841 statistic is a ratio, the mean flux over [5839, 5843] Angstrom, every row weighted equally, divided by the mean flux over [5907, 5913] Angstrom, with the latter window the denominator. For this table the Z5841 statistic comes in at 1.1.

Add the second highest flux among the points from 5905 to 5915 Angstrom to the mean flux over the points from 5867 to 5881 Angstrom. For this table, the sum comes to 143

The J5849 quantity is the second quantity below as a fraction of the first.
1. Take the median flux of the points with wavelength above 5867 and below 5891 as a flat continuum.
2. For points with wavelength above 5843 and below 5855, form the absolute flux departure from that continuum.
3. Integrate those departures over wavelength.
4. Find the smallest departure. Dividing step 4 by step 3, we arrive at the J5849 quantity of 0.045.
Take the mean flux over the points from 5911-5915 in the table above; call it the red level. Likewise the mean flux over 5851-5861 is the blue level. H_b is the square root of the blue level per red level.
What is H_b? 0.98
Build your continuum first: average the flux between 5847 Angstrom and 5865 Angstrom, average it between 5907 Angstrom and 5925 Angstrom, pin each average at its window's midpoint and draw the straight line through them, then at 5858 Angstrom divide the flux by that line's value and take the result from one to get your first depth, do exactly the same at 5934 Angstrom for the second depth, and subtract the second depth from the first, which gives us 0.14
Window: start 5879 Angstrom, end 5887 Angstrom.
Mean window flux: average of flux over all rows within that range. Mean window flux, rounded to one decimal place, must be 62.1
